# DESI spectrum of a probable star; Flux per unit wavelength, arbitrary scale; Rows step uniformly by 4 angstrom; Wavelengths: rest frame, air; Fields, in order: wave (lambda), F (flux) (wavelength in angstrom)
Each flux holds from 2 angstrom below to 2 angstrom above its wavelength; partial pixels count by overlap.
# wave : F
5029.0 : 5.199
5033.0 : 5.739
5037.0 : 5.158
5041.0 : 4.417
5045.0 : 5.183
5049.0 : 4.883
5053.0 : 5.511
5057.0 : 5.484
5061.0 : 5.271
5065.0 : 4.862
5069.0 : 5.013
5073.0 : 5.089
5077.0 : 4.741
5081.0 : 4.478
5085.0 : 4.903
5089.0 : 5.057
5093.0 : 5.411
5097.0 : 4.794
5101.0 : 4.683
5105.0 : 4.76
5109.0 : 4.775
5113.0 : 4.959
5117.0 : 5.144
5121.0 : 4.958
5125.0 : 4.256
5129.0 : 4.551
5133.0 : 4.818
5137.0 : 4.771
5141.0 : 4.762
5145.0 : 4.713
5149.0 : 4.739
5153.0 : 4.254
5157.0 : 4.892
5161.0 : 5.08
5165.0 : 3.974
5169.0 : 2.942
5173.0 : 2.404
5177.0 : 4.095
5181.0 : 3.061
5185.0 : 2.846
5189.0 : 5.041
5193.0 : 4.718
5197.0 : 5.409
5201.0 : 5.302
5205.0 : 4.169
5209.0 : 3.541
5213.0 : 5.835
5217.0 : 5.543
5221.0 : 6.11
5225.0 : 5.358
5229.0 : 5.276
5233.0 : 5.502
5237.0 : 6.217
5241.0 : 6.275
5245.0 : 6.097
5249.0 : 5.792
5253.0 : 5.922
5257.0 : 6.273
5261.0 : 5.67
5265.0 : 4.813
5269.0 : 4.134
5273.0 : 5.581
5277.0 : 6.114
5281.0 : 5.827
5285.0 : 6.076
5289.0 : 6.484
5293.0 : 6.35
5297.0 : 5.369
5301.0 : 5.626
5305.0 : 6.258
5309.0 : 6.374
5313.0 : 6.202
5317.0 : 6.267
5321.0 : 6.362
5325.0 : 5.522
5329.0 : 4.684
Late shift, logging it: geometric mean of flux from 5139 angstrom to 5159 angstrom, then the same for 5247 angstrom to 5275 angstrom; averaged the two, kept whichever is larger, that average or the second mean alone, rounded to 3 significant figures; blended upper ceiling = 5.41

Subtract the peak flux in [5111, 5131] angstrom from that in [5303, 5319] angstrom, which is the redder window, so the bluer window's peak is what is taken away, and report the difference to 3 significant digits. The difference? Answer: 1.23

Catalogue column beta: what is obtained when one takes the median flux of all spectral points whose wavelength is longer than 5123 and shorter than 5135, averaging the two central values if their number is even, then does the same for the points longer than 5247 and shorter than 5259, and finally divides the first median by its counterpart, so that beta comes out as 0.77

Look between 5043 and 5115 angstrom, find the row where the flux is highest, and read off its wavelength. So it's 5053.0 angstrom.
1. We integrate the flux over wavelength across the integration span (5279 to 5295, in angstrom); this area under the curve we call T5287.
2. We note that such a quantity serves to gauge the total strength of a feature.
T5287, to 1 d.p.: 98.9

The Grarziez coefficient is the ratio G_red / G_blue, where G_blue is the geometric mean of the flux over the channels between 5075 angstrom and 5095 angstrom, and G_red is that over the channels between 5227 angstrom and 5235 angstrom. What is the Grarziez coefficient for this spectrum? 1.10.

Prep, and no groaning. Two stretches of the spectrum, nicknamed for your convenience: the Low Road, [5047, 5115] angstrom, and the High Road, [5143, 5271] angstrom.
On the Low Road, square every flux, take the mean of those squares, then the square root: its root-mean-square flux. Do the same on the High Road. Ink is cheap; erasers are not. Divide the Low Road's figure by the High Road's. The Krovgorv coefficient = 1.00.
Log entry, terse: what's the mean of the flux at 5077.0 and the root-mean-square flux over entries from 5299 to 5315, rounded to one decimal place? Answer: 5.4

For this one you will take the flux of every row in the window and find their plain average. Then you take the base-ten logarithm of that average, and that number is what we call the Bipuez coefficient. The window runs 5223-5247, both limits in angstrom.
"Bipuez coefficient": 0.762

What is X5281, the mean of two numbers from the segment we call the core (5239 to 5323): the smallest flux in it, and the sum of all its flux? 64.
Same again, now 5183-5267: 57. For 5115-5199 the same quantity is 47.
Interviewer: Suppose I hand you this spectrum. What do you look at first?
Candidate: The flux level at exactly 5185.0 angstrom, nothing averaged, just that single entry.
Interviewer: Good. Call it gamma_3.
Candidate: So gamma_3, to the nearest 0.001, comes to 2.846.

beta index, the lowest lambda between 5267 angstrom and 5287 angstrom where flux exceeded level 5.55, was 5273.0 angstrom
